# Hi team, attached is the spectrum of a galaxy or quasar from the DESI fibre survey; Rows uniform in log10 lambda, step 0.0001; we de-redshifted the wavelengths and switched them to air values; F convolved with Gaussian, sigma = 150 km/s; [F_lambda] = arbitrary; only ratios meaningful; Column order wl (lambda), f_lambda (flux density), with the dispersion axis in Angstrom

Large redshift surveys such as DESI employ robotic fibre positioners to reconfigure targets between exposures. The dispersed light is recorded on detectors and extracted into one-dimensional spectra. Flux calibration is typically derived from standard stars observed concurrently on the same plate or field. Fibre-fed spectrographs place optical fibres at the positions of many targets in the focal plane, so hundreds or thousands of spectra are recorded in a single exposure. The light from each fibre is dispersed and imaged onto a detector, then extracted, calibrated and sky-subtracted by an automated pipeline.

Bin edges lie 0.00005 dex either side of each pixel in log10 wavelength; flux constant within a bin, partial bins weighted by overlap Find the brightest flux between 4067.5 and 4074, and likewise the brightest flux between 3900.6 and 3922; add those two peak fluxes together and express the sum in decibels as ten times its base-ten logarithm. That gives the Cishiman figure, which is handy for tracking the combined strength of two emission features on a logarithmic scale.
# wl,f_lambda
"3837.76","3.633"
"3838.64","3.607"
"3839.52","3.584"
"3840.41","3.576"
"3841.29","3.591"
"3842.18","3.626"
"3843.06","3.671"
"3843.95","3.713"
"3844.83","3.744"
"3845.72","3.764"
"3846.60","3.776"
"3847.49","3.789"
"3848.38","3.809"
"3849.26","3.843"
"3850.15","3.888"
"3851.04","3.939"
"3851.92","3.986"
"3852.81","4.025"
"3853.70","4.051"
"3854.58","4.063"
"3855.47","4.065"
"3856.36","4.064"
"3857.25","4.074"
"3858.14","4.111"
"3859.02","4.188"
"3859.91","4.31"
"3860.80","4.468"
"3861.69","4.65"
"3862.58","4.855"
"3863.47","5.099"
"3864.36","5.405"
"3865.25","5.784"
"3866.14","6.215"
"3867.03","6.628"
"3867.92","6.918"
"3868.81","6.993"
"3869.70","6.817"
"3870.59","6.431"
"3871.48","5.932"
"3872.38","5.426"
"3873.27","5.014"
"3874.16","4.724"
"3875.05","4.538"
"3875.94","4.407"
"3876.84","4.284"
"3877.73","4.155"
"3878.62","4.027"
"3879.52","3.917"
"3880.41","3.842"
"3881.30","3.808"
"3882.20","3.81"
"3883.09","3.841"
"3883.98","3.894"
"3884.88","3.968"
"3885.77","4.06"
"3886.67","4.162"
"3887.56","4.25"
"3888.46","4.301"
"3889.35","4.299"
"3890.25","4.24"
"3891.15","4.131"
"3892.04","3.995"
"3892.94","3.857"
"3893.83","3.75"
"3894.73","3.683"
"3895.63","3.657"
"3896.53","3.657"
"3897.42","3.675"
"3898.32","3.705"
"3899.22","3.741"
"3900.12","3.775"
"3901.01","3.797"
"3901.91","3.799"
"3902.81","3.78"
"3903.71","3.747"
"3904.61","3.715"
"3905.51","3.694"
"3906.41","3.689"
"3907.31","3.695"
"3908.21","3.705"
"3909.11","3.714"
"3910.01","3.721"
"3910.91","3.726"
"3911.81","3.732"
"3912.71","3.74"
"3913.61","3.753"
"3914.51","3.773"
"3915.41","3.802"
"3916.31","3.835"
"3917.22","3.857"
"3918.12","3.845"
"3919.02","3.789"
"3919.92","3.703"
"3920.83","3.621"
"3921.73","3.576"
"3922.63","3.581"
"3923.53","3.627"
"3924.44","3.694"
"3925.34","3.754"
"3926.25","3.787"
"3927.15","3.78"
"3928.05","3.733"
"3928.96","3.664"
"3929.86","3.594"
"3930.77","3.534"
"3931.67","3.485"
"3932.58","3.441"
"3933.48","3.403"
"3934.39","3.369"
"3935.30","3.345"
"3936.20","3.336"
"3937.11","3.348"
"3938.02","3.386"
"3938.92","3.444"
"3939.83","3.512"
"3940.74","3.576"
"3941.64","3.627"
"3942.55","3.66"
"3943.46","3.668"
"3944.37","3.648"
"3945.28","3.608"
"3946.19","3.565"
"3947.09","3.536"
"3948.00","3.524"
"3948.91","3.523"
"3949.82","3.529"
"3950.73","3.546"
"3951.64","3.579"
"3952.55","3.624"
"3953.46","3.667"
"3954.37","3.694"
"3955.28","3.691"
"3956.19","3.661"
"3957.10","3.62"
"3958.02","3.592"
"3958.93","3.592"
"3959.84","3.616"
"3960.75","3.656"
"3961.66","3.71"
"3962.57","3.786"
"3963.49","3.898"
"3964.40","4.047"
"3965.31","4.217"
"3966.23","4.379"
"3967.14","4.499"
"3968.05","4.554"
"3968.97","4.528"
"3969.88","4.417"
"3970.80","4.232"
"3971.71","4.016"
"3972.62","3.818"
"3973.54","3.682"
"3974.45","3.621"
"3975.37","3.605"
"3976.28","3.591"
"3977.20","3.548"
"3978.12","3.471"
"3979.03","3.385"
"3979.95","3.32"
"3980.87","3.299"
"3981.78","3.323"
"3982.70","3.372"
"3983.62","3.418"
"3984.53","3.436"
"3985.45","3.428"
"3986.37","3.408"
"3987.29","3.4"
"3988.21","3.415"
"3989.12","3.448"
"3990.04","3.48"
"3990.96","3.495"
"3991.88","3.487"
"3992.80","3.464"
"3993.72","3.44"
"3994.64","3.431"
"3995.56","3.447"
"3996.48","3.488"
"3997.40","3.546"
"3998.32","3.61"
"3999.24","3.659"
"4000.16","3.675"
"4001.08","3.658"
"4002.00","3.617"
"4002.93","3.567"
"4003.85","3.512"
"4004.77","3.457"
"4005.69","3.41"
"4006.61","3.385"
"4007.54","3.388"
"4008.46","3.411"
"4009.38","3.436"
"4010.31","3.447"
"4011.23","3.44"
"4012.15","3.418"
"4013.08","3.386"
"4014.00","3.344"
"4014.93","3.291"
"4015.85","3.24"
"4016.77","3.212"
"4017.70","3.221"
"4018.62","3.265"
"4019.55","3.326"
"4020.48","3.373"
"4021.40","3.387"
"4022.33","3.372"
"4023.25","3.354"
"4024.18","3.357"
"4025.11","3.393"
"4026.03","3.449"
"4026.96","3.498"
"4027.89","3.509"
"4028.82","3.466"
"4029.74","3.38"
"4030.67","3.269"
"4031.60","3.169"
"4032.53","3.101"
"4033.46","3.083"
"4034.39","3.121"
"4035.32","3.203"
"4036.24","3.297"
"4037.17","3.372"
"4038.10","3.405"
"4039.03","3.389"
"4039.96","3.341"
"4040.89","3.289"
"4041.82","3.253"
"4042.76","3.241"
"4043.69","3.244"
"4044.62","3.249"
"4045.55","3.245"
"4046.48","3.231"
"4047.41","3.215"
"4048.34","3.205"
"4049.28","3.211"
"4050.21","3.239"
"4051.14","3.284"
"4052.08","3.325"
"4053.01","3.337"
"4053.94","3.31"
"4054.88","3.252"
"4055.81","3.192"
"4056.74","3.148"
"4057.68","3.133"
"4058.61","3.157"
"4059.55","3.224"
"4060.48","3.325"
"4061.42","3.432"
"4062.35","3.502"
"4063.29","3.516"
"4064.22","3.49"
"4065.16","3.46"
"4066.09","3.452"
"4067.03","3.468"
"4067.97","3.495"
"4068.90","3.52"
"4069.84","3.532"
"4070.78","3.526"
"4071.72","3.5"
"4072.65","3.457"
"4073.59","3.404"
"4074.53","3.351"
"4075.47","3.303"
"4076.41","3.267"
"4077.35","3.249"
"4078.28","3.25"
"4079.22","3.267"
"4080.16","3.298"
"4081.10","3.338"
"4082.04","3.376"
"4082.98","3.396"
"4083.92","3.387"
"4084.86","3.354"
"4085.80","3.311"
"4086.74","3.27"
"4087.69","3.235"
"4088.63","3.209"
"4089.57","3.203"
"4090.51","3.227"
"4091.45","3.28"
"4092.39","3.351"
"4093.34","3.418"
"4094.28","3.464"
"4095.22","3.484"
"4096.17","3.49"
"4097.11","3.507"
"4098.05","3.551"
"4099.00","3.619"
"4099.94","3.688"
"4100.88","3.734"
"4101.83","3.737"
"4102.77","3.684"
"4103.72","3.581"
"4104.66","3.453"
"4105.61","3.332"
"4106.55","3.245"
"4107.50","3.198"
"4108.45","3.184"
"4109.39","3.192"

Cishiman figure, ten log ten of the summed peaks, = 8.7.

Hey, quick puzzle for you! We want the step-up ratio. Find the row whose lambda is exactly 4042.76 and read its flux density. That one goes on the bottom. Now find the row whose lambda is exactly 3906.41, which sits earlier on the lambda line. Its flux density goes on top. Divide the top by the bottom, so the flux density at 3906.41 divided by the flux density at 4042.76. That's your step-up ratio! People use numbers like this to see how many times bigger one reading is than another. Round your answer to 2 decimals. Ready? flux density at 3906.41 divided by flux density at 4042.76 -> 1.14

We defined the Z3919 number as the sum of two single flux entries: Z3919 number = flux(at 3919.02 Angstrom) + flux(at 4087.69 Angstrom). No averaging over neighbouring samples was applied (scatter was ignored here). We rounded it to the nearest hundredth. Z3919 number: 7.02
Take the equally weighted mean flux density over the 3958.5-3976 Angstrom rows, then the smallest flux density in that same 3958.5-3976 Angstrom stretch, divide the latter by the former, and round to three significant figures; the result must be 0.900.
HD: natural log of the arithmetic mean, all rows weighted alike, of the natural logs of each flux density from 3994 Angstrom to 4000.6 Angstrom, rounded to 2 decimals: 0.24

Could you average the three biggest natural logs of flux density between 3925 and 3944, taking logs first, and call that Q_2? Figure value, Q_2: 1.33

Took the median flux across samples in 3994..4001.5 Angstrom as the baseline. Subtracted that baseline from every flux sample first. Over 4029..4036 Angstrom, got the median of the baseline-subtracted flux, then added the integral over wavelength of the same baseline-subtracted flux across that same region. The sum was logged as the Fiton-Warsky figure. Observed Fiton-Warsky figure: -3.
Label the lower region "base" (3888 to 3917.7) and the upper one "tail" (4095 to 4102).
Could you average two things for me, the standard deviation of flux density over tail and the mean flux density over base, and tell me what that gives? 1.96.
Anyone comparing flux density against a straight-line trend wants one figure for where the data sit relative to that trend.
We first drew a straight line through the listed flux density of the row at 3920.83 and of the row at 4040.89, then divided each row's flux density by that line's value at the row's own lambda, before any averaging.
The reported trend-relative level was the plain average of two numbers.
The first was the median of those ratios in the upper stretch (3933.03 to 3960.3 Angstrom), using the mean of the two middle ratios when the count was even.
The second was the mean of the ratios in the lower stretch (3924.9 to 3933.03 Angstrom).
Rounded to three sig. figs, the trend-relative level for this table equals 1.01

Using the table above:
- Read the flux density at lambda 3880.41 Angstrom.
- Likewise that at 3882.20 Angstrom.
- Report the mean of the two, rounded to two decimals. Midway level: 3.83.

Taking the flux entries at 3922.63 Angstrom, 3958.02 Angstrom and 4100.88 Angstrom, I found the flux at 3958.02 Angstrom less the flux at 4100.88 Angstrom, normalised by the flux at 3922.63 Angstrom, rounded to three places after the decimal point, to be -0.040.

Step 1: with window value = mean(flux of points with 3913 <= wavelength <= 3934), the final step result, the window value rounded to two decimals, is 3.68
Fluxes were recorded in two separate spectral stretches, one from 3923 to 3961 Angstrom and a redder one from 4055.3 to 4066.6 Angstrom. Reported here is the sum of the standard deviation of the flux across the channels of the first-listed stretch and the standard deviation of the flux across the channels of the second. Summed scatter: 0.27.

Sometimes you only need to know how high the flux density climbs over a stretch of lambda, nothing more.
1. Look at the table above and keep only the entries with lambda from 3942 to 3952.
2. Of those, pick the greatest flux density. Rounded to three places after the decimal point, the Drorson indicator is 3.668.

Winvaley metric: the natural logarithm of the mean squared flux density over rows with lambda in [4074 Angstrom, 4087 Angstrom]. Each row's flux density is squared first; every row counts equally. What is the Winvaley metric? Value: 2.40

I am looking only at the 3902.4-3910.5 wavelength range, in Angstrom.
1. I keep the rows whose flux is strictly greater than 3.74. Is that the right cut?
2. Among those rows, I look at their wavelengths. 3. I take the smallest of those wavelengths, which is 3902.81 Angstrom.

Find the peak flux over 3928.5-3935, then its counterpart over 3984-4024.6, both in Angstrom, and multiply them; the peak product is 13.5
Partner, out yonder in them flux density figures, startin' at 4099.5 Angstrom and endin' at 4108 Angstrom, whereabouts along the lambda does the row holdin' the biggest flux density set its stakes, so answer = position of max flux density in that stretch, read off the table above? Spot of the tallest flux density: 4101.83 Angstrom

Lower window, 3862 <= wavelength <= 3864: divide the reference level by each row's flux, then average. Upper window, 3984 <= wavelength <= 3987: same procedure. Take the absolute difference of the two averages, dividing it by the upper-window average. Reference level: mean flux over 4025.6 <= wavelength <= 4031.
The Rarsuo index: 0.31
